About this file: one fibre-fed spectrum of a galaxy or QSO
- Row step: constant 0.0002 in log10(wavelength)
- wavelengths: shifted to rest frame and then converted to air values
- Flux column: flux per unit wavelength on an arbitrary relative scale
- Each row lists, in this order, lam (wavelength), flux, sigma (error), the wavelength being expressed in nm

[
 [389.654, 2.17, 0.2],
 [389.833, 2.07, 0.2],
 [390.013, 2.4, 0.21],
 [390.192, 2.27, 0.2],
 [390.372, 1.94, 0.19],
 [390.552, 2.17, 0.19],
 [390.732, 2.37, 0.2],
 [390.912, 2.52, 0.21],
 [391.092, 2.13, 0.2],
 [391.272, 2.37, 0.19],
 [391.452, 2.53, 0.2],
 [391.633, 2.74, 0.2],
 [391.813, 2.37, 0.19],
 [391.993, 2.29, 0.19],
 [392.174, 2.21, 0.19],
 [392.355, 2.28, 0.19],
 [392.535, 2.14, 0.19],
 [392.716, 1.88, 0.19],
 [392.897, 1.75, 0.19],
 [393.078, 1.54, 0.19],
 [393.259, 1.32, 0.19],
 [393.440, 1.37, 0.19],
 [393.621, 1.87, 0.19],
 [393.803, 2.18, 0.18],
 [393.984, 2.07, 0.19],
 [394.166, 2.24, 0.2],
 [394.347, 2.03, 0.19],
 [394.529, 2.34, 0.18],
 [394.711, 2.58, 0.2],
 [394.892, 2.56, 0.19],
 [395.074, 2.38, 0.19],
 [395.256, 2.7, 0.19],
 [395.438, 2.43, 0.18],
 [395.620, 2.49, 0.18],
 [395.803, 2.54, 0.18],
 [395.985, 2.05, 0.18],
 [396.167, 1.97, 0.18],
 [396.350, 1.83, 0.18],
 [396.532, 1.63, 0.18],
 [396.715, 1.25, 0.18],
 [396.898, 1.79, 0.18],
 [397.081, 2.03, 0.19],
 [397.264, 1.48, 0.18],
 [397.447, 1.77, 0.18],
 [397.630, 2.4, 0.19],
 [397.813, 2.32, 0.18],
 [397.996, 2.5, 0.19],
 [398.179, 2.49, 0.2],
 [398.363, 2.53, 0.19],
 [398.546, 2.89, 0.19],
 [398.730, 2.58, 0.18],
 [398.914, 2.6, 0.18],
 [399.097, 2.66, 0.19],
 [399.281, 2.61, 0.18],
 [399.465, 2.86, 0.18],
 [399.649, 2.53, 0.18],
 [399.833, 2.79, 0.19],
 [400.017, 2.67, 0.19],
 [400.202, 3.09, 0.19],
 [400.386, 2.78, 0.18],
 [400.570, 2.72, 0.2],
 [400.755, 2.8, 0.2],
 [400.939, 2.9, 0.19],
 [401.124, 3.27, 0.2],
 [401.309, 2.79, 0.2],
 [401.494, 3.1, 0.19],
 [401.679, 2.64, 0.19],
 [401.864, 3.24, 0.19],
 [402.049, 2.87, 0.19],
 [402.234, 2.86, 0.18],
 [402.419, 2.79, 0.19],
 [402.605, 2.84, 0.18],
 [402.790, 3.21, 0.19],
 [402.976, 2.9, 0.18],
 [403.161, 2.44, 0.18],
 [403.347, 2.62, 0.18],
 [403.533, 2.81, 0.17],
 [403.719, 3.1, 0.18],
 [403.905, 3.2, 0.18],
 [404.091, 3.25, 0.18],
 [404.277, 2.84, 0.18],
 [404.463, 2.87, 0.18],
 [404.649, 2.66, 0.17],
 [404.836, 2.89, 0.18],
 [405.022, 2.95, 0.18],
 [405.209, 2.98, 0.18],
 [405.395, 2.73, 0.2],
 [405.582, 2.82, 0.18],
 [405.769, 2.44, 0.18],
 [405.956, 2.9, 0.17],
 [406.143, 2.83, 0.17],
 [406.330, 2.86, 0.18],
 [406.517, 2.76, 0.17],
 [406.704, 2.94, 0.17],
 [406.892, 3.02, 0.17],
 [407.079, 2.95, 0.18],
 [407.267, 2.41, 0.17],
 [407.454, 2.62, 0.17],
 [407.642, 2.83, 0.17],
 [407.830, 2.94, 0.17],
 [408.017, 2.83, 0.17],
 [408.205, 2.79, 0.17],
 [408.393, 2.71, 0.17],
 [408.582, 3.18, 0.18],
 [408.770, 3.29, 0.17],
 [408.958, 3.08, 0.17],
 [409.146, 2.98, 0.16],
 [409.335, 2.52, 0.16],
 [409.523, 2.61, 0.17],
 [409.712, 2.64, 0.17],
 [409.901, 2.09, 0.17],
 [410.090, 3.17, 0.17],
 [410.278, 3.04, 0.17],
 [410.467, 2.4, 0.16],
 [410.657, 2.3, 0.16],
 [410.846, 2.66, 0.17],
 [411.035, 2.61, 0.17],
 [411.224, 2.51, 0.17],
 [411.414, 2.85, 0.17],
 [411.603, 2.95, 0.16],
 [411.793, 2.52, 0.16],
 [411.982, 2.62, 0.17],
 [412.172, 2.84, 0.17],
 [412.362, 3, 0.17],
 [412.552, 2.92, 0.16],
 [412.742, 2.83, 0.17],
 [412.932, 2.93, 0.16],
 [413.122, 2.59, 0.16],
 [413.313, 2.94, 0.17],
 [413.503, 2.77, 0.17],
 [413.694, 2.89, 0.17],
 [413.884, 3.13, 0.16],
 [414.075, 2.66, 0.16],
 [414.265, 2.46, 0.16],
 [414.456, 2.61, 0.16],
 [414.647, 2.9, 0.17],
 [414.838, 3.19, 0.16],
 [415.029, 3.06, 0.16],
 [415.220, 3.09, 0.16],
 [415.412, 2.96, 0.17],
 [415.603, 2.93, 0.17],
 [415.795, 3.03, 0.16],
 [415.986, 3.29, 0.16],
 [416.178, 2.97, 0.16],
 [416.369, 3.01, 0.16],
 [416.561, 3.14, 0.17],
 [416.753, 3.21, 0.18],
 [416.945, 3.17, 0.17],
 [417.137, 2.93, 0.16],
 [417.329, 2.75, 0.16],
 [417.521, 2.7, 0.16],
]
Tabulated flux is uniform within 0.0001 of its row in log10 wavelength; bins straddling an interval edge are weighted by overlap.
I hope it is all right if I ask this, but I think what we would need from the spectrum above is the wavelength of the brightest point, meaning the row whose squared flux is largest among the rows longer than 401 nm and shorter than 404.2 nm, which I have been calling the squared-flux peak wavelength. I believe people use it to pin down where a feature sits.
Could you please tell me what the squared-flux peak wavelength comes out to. 401.124 nm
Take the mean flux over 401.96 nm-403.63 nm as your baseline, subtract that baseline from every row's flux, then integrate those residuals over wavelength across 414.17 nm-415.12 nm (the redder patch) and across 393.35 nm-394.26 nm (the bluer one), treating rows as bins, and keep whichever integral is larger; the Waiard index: 0.03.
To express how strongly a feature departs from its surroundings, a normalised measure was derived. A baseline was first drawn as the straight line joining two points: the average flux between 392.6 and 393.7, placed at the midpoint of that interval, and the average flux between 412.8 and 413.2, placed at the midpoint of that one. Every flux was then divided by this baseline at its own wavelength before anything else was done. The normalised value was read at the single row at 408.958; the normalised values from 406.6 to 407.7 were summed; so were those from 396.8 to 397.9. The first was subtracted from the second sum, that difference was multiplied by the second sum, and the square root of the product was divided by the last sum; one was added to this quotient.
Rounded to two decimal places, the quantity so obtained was 1.99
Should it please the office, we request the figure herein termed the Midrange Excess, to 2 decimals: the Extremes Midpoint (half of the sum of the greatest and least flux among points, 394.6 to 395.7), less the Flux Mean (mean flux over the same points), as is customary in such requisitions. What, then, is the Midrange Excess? 0.02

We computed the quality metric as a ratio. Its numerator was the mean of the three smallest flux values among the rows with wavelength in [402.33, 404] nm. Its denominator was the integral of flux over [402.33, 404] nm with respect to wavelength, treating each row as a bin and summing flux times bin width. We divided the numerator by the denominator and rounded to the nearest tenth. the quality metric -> 0.5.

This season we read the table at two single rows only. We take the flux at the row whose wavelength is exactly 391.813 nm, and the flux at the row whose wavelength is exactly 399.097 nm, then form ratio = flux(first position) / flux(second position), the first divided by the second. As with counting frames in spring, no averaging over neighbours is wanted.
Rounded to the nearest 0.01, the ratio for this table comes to 0.89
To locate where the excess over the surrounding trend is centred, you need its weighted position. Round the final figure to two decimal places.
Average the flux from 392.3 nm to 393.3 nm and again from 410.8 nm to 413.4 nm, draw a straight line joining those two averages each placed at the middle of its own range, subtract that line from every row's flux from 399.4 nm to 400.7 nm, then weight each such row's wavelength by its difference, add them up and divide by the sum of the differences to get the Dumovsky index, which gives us 400.02 nm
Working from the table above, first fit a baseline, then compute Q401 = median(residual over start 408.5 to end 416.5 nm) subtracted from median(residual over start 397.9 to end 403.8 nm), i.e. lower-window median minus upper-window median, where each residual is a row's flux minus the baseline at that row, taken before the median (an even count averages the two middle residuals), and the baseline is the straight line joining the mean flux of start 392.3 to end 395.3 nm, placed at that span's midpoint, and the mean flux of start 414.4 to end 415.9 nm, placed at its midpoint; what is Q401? 0.4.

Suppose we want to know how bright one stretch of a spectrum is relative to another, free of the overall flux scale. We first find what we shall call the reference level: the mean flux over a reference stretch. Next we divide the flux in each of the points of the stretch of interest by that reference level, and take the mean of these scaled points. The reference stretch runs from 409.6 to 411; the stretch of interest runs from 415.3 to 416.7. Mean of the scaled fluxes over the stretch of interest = 1.17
